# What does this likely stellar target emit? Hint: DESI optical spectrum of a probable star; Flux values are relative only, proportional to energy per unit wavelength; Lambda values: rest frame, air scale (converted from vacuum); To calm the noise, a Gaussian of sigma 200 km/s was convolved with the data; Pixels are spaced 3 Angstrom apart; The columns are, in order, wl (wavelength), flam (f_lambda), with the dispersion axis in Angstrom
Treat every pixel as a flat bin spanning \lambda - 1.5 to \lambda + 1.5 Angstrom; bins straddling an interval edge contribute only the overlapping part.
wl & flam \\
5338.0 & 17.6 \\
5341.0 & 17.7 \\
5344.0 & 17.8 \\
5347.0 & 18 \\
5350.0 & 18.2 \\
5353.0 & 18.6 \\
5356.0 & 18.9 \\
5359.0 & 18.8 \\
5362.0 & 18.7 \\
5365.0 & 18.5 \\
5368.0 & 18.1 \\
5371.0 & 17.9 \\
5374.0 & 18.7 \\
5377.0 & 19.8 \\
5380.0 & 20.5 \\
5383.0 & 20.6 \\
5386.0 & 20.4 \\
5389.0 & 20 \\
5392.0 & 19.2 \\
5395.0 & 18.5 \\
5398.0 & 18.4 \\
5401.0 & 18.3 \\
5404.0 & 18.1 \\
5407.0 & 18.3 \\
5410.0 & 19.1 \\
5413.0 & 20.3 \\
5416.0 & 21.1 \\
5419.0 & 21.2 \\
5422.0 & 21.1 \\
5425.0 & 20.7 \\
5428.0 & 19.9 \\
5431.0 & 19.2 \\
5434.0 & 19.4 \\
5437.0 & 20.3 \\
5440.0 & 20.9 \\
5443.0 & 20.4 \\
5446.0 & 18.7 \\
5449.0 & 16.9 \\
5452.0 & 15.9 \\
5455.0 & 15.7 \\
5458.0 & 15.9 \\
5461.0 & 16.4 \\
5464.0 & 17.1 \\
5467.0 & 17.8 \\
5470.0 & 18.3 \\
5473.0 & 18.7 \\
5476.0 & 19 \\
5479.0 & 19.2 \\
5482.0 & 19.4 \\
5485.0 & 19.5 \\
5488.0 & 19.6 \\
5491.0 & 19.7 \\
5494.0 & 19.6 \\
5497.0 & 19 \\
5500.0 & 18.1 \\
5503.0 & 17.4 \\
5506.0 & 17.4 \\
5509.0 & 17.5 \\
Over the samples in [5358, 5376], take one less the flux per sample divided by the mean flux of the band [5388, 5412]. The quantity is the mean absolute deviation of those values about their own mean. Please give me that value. 0.016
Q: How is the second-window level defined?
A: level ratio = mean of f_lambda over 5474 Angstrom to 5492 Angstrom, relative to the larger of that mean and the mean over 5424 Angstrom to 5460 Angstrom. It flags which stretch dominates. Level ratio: 1.00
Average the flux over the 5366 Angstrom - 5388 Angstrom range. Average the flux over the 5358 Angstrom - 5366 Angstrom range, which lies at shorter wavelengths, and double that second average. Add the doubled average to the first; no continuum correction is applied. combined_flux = 56.8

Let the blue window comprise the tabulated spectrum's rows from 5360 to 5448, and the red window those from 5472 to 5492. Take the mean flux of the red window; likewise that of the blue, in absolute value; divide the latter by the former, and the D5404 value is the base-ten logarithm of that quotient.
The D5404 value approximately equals 0.005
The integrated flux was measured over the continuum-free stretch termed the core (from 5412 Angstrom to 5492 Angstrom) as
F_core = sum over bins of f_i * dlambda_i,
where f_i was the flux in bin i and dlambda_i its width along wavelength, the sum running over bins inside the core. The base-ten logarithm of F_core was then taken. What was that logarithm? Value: 3.2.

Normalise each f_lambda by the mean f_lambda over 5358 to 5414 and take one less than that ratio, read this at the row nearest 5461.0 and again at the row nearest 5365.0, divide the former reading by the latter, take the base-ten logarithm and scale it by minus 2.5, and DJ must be -1.7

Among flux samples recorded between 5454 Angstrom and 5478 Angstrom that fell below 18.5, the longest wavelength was 5470.0 Angstrom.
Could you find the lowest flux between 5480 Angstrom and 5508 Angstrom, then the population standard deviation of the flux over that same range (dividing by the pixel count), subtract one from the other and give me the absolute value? 16.5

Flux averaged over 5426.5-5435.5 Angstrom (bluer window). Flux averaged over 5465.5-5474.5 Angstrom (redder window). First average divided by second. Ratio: 1.07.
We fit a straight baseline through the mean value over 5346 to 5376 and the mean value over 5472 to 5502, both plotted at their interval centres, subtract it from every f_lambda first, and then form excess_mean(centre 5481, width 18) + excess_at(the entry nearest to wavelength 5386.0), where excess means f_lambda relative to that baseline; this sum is 1.9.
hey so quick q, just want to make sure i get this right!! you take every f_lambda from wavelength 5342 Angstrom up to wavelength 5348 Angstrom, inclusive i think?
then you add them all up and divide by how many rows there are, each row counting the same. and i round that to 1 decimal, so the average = 17.9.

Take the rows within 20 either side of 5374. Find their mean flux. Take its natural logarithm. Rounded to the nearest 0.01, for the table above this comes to 2.96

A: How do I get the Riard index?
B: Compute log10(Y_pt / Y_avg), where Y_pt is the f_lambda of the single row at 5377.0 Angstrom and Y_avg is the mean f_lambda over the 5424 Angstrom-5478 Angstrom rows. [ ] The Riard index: 0.032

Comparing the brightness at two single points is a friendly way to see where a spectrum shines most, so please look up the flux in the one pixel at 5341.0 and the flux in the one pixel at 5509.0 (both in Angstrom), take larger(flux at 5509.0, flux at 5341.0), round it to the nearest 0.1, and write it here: 17.7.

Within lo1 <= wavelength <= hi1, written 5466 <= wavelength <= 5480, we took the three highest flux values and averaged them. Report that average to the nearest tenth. 19.0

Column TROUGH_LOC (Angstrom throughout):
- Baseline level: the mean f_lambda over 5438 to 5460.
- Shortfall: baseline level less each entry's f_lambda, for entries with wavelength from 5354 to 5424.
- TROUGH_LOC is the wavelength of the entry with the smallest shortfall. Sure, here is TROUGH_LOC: 5419.0 Angstrom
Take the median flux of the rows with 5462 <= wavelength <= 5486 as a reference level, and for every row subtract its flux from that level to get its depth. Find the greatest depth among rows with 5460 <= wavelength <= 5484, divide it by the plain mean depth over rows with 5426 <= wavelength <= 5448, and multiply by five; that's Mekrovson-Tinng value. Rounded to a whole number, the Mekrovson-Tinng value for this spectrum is -13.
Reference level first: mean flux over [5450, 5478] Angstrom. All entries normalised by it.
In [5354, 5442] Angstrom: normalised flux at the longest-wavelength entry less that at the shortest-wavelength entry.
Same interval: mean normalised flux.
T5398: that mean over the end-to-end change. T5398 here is 10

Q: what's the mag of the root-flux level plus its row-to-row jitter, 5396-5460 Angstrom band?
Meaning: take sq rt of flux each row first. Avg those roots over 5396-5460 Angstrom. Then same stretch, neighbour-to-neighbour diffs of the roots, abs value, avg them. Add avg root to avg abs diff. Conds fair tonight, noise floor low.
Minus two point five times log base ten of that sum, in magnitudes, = -1.62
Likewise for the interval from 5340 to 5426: -1.61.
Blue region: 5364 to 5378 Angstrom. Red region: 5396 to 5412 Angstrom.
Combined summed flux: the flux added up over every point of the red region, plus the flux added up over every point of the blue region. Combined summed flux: 185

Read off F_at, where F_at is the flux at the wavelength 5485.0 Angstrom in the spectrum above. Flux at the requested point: 19.5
